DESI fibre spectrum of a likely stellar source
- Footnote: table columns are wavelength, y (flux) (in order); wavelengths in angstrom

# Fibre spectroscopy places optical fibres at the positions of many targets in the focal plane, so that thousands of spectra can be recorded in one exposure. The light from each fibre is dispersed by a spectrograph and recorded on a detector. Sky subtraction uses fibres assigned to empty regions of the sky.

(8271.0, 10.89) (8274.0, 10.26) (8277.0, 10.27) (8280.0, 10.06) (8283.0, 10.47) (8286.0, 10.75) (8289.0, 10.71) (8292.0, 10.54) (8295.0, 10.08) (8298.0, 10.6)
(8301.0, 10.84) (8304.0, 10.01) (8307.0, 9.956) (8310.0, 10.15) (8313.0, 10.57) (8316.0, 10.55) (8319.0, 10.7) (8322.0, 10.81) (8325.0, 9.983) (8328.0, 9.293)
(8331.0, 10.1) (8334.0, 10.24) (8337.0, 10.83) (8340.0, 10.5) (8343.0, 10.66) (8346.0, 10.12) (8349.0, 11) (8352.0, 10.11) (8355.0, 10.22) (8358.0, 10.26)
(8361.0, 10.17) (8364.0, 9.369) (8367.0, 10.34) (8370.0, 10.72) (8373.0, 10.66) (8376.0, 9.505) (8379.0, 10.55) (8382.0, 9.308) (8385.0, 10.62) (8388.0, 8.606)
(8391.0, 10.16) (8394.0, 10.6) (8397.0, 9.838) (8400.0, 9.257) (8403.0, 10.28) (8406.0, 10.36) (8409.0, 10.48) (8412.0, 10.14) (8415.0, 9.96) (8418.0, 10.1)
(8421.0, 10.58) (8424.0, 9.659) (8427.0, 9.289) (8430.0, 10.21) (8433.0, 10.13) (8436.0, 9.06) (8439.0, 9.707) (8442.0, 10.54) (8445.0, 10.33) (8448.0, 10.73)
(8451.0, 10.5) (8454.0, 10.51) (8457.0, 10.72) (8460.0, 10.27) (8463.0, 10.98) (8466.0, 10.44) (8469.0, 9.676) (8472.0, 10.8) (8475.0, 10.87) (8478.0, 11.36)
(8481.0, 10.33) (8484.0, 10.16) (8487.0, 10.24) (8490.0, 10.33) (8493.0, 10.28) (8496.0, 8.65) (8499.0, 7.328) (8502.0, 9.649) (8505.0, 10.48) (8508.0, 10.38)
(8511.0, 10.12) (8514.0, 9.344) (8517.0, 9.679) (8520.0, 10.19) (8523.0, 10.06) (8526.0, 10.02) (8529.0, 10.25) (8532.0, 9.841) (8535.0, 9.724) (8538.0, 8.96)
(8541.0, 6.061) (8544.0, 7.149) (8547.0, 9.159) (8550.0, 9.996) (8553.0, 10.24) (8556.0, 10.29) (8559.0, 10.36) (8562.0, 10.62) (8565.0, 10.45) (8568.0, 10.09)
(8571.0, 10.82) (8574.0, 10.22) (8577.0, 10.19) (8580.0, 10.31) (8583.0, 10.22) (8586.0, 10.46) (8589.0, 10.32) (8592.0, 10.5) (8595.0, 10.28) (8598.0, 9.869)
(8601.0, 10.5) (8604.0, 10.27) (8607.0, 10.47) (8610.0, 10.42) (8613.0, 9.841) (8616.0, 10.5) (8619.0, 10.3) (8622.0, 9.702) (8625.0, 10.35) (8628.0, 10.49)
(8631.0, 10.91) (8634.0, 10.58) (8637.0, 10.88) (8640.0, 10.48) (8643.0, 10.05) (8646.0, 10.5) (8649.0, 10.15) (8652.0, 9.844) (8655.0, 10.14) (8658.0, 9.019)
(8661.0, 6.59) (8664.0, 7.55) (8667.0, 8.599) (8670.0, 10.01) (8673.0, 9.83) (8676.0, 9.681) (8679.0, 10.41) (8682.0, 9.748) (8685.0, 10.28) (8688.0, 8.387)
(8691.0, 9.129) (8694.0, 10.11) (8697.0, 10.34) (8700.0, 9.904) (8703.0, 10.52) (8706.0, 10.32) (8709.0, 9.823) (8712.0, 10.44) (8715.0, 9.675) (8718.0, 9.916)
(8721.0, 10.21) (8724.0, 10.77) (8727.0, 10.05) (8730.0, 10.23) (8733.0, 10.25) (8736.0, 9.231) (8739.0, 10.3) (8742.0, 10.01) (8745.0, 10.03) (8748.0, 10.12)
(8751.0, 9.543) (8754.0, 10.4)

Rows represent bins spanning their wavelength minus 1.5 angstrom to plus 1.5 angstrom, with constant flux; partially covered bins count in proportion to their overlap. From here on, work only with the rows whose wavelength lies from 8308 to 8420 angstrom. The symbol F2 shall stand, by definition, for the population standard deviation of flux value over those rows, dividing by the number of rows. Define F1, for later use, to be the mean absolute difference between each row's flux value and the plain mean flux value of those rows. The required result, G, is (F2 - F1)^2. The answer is 0.017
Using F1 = 0.38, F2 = 0.51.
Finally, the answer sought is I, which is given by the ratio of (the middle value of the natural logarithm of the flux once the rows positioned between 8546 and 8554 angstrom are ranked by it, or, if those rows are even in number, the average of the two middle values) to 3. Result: 0.767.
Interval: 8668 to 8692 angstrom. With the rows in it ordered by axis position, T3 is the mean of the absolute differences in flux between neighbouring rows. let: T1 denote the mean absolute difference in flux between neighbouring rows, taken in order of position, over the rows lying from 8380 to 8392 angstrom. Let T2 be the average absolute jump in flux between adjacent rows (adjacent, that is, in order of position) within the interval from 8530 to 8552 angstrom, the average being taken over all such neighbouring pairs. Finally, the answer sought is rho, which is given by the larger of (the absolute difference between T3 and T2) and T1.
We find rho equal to 1.63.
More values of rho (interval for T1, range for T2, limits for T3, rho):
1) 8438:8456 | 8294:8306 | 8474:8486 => 0.34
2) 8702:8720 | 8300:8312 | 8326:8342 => 0.46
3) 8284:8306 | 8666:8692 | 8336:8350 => 0.38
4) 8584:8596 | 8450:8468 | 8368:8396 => 0.72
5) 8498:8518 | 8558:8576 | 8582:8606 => 0.77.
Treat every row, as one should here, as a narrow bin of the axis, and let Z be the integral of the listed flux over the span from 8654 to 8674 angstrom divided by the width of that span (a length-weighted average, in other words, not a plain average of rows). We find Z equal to 8.76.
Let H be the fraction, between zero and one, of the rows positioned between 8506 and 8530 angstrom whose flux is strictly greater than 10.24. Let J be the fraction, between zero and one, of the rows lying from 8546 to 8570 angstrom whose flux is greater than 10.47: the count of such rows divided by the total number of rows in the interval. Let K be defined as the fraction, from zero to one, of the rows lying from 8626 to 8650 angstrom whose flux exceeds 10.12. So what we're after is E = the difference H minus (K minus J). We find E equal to -0.50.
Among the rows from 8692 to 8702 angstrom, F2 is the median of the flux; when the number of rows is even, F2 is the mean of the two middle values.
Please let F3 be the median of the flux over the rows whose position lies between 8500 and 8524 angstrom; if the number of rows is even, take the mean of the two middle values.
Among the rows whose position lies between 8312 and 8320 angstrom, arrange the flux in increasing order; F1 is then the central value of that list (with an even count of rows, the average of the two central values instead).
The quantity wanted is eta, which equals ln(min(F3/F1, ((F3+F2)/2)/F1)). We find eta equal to -0.05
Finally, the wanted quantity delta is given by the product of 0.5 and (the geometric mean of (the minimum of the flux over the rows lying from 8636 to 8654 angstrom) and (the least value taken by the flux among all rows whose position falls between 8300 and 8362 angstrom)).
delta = 4.8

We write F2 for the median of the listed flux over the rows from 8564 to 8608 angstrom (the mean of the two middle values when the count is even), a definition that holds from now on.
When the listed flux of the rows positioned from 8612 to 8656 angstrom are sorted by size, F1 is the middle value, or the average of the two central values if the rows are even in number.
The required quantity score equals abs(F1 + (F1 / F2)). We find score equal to 11.35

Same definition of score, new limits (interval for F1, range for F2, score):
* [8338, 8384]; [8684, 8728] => 11.27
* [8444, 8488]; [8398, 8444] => 11.54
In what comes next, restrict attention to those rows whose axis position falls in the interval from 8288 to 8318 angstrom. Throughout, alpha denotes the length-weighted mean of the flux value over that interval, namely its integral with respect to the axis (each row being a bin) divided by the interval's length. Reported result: 10.4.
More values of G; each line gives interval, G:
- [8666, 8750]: 0.021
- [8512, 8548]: 0.109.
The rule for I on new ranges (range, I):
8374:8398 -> 0.767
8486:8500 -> 0.775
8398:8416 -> 0.774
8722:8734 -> 0.775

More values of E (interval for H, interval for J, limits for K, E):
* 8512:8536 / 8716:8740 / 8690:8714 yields -0.25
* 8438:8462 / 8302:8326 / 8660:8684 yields 1.25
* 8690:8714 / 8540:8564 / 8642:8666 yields 0.25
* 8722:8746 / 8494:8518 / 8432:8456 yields -0.25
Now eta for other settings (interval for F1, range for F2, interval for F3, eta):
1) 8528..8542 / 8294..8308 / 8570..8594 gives 0.05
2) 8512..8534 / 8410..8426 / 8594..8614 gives 0.02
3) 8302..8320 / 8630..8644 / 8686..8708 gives -0.02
